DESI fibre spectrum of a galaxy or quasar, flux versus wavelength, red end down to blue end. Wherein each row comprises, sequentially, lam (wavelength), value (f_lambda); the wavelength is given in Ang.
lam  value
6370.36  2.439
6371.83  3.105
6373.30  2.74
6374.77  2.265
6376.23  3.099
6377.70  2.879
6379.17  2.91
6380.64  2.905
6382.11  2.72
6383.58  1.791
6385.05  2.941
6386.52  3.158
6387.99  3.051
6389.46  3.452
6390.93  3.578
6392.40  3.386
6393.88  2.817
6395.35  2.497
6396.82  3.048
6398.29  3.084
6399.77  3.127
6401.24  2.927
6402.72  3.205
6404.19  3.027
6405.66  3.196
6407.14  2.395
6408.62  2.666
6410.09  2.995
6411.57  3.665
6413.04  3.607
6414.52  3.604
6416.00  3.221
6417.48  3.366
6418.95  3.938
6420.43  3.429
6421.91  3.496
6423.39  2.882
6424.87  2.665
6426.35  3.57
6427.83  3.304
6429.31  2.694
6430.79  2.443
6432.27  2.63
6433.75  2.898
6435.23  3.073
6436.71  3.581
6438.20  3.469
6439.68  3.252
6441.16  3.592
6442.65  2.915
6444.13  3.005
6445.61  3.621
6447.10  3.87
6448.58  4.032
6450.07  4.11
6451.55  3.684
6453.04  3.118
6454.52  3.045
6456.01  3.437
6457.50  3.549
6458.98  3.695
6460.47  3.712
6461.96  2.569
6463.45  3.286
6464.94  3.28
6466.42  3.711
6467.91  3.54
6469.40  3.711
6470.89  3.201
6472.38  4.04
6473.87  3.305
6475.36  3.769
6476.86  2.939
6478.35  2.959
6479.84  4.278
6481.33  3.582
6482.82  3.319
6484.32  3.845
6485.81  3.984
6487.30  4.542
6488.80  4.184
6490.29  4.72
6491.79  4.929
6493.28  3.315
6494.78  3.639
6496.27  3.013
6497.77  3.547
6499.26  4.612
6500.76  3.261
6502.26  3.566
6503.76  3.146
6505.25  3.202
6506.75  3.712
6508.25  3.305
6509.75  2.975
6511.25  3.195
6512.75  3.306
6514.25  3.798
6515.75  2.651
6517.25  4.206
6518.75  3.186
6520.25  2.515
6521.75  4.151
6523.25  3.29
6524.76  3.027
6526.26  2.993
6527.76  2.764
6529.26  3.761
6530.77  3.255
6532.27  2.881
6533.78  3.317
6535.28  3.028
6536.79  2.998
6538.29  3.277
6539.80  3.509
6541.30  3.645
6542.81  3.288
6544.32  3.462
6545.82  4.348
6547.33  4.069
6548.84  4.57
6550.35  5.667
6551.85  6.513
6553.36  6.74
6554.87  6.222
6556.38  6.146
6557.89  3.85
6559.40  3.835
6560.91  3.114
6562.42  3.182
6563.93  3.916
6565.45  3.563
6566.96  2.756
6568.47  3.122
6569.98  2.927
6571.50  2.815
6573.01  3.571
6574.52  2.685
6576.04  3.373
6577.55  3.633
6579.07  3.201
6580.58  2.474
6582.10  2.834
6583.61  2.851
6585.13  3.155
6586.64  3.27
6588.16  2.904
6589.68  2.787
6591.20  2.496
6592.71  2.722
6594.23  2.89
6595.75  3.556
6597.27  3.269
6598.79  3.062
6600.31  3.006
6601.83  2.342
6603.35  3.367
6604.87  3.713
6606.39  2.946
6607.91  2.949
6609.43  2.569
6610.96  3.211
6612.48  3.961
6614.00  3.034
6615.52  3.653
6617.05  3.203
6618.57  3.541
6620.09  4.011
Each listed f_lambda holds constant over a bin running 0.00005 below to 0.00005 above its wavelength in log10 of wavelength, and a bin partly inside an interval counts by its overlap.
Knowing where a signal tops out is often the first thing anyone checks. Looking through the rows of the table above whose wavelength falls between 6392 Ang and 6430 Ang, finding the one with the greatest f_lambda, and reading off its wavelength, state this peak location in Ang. 6418.95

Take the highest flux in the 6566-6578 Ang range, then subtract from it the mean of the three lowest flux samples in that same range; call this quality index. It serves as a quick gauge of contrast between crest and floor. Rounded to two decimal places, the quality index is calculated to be 0.88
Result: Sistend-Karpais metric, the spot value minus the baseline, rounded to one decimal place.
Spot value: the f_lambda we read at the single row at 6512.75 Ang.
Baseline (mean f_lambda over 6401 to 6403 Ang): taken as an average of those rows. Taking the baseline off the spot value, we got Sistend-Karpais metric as 0.2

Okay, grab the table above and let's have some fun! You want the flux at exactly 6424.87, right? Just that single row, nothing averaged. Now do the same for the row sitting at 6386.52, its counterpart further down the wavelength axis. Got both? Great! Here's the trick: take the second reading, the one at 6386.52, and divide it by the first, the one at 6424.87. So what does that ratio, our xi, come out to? 1.18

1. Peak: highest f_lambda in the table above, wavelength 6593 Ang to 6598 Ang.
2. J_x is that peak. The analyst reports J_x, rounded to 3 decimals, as 3.556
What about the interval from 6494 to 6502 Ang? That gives 4.612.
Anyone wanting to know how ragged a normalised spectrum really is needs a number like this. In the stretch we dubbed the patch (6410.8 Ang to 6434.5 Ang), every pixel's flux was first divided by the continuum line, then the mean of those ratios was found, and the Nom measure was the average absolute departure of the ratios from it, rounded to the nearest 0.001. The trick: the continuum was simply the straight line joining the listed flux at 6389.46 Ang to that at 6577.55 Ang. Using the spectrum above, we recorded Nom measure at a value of 0.111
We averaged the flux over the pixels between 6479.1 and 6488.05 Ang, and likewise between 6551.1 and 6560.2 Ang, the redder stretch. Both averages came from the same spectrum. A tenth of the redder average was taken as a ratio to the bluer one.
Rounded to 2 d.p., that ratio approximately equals 0.14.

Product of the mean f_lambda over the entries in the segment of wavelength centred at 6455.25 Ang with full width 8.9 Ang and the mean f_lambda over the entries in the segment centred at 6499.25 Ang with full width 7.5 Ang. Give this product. 12.3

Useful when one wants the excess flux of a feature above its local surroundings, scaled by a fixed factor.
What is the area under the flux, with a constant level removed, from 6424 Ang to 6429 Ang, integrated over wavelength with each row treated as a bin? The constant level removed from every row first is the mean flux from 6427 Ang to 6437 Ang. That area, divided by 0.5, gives 2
